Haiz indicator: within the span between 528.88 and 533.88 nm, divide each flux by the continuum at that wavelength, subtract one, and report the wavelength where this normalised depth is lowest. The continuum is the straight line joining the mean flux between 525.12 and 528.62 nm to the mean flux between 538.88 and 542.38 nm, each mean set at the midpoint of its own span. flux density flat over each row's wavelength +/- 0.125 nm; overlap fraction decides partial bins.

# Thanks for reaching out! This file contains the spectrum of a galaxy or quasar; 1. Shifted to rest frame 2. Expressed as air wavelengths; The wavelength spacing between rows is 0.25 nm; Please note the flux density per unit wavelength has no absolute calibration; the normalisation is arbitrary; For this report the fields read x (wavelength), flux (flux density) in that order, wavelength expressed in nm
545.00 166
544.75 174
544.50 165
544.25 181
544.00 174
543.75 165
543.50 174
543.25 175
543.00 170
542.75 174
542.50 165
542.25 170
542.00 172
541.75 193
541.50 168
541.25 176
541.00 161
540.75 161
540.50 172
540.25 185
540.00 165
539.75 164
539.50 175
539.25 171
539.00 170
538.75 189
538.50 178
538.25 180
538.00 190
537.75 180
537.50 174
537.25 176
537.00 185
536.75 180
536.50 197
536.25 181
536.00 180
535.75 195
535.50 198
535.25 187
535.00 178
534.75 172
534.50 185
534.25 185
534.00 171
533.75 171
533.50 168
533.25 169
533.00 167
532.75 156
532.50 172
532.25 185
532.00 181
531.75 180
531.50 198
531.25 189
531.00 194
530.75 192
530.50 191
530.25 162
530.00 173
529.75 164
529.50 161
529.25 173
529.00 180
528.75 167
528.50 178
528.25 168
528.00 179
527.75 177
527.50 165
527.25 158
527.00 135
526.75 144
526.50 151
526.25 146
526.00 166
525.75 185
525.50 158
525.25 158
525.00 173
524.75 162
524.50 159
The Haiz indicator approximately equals 532.75 nm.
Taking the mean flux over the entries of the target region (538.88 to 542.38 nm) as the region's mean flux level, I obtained 171.6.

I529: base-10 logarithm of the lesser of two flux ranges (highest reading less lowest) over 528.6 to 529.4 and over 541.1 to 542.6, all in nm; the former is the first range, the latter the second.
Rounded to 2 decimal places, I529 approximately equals 1.11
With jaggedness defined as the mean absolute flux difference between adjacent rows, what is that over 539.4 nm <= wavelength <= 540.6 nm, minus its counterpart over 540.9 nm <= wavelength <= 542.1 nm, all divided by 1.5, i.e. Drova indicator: -4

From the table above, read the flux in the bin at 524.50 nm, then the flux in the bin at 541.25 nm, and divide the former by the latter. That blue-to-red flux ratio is 0.90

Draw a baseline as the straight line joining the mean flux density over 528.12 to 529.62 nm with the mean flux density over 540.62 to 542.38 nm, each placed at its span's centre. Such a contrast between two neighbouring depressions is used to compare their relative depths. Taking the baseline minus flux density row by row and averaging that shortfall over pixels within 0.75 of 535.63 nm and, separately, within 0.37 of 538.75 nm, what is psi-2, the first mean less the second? -7.6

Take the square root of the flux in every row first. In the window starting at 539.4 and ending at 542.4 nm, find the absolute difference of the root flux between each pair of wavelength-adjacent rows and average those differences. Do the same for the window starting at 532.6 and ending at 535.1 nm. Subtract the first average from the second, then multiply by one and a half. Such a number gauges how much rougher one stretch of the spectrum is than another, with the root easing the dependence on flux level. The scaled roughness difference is -0.34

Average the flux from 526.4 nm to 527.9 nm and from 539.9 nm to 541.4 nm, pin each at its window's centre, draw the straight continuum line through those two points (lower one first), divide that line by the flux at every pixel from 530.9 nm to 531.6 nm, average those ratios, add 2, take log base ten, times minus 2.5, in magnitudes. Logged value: -1.13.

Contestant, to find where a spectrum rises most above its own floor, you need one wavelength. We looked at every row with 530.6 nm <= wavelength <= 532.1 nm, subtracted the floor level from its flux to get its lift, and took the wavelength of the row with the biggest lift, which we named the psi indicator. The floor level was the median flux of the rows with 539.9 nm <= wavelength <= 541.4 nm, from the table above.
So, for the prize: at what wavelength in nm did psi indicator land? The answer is 531.50 nm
